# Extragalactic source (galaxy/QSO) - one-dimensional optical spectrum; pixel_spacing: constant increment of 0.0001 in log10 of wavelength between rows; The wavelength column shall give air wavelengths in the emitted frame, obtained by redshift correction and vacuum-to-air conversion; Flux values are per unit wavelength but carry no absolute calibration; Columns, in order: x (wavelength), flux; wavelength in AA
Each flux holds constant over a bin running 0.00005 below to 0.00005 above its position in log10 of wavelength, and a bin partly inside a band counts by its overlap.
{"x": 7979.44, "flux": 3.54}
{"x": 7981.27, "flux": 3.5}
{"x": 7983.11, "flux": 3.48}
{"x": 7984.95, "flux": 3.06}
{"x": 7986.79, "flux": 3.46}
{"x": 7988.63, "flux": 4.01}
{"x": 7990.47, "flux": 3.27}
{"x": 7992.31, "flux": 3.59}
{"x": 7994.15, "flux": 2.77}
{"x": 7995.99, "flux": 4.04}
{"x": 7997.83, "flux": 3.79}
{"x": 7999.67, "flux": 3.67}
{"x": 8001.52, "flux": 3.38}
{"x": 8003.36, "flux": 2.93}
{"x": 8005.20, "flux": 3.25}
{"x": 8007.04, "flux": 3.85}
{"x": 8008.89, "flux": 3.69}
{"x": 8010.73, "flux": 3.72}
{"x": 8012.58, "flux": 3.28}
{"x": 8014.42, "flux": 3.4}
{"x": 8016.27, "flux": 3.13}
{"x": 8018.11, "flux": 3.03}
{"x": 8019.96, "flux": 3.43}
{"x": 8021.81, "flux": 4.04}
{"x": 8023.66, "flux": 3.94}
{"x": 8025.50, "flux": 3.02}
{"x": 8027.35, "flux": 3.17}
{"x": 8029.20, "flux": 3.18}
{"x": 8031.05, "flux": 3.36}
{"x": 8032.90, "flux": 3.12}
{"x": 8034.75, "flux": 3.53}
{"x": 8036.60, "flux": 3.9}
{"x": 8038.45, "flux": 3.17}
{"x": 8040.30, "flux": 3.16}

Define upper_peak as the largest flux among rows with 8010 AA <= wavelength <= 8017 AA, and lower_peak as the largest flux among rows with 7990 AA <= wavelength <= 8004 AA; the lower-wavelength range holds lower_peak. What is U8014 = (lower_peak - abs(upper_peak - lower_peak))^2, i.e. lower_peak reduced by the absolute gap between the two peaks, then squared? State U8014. 13.8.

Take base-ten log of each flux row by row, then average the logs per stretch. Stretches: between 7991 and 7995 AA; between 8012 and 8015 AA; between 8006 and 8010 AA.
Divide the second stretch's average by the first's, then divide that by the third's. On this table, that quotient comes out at 1.82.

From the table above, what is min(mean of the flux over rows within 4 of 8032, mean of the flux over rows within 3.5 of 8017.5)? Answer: 3.25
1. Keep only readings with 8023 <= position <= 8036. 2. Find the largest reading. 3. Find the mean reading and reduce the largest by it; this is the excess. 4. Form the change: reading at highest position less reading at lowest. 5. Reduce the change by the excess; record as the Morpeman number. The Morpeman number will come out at -1.02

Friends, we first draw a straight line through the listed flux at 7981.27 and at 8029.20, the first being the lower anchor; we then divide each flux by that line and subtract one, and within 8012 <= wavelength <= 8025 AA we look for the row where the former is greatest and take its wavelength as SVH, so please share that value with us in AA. 8021.81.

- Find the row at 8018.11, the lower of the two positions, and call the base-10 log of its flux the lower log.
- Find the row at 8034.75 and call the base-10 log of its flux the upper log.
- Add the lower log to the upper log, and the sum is 1.03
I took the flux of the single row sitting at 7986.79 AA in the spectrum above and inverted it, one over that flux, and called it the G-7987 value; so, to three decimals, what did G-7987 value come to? 0.289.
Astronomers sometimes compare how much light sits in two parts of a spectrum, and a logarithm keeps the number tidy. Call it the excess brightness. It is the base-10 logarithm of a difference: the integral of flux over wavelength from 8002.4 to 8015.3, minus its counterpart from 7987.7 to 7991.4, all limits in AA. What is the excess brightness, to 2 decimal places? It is 1.49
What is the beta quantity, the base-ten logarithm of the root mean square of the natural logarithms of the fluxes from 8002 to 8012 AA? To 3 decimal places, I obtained 0.096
